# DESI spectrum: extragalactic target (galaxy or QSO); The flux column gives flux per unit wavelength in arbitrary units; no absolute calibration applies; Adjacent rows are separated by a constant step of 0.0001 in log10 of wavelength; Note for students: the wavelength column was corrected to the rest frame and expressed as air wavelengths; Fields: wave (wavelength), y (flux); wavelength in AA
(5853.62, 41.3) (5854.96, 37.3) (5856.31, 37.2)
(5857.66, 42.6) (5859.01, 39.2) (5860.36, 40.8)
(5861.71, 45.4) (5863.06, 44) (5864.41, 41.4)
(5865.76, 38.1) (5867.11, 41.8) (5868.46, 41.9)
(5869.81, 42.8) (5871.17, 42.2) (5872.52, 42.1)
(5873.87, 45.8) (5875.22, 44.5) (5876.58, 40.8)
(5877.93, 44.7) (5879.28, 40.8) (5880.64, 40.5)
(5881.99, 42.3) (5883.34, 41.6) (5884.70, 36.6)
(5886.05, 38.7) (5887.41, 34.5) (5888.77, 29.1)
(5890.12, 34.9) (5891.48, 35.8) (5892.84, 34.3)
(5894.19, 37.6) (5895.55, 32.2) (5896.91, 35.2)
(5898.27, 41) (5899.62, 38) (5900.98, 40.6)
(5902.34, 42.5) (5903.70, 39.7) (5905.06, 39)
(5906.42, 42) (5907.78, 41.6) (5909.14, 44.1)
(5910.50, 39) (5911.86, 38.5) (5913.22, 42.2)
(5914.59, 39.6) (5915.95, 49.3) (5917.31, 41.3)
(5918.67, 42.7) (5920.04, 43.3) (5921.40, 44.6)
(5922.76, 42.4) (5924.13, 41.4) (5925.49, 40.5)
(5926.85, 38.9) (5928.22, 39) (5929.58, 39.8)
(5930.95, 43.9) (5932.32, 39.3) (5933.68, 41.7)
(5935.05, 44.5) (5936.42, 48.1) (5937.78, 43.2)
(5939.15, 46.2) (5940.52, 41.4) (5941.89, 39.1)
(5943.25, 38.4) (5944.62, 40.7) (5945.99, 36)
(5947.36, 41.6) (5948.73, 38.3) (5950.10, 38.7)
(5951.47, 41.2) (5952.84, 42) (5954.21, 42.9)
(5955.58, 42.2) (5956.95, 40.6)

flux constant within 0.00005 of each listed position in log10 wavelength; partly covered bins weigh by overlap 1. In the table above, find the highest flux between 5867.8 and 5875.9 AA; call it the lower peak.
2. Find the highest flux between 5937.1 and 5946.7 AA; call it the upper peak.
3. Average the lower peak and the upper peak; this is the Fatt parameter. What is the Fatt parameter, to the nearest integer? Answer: 46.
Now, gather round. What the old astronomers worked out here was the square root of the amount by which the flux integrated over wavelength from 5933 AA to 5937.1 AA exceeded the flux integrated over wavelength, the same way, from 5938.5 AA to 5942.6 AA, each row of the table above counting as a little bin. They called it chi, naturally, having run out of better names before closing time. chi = 3.2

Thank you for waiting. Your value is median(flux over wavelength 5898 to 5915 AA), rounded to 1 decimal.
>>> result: 40.6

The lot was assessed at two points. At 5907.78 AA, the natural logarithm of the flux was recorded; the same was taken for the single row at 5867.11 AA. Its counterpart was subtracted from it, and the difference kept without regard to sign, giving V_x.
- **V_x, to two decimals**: 0.00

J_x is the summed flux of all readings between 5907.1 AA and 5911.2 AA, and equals 125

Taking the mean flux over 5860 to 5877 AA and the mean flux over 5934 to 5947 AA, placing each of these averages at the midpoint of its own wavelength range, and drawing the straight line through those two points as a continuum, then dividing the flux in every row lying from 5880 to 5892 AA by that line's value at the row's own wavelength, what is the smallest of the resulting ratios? 0.69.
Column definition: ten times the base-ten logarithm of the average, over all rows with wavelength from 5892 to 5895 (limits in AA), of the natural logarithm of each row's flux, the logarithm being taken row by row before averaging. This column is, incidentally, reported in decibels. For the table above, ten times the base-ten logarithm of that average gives 5.54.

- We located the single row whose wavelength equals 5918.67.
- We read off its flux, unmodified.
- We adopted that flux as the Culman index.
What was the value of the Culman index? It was 42.7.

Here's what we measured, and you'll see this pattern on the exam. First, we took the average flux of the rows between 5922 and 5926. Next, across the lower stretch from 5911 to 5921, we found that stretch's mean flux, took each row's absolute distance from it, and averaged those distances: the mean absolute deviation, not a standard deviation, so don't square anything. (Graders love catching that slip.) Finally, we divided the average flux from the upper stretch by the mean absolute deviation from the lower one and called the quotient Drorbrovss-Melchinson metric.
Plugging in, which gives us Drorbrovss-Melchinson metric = 18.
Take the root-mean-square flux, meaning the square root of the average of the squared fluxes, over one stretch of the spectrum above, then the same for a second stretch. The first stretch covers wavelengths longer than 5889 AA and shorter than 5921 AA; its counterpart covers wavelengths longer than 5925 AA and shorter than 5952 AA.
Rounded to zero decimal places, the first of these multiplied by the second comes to 1642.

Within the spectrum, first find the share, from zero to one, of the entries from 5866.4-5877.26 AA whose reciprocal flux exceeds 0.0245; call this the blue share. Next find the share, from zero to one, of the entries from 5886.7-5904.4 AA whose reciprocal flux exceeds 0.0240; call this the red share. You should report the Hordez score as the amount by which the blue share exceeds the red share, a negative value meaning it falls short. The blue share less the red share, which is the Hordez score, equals -0.8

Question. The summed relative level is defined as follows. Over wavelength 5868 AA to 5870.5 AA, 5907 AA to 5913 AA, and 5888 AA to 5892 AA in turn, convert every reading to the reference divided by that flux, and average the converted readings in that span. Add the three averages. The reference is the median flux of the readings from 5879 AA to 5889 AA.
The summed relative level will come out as 3.11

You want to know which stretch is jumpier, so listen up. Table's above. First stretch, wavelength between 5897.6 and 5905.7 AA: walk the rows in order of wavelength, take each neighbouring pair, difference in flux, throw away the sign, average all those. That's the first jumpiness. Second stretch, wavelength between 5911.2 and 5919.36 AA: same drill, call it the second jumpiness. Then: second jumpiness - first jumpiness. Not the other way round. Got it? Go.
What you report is 2.9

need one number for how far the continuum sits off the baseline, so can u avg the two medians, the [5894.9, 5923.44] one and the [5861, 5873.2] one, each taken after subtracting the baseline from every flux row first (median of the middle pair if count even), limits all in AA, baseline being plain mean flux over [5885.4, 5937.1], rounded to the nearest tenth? 1.7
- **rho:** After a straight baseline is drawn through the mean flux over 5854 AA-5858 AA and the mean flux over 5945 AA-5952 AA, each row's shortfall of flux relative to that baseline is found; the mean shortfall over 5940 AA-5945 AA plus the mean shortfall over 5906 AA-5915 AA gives -2.6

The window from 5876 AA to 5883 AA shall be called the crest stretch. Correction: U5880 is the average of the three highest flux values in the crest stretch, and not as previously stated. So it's 42.6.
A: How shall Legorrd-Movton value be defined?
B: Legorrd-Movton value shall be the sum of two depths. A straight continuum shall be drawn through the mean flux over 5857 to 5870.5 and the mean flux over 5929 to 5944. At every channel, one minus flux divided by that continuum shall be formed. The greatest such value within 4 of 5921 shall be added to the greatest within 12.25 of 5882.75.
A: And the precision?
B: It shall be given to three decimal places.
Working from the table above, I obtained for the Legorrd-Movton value 0.328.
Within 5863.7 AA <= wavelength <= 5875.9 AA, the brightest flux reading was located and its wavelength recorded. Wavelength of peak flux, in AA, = 5873.87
